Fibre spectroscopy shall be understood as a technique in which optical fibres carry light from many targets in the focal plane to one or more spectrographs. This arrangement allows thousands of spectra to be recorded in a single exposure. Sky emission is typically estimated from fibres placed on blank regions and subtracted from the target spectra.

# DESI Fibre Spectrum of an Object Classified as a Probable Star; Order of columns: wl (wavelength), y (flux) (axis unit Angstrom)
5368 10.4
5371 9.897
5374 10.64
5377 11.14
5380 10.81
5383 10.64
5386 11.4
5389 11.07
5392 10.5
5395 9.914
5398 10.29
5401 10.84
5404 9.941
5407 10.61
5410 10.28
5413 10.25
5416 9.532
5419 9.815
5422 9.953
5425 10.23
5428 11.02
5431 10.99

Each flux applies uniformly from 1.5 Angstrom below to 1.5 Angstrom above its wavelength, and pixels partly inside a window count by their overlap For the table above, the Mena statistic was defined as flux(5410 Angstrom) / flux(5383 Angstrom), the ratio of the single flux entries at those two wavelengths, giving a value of 0.97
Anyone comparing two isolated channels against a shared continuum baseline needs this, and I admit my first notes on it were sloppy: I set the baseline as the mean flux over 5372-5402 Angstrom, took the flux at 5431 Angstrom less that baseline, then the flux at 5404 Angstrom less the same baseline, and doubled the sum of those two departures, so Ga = -1.0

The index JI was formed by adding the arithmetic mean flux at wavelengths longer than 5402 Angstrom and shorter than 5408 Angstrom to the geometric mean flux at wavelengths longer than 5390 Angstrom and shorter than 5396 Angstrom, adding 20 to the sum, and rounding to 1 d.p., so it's 40.5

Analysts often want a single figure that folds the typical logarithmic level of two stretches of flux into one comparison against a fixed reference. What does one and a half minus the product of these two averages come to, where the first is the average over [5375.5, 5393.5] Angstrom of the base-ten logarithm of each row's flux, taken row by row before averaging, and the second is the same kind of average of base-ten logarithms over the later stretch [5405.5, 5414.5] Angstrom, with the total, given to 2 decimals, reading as 0.44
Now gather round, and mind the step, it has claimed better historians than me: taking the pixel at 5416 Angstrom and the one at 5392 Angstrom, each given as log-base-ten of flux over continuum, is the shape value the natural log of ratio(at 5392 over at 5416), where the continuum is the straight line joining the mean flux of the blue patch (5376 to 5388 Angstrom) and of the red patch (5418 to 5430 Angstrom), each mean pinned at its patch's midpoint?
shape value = -1.1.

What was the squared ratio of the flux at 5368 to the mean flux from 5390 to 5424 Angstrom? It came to 1.04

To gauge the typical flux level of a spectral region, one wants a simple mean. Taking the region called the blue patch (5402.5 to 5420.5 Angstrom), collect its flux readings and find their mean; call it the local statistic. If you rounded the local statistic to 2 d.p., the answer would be 10.07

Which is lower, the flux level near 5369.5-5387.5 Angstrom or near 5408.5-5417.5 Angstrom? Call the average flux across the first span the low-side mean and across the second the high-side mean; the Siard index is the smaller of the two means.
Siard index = 10.0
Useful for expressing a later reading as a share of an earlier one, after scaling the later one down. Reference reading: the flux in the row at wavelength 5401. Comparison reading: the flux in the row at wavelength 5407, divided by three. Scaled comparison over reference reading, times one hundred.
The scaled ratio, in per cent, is 32.6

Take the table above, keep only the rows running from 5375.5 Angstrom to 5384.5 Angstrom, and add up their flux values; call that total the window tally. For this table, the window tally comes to 32.6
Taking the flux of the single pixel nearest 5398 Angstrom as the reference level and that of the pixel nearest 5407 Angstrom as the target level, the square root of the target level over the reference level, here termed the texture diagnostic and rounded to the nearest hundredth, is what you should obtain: 1.02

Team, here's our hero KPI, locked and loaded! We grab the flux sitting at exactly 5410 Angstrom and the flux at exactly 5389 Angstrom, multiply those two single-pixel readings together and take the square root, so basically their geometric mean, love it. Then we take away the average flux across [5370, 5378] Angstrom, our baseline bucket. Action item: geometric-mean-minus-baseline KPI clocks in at 0.1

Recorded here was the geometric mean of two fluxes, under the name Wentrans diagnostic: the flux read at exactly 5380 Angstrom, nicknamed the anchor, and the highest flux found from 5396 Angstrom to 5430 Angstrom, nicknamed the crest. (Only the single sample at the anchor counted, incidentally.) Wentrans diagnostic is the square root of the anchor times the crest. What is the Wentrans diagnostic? 10.9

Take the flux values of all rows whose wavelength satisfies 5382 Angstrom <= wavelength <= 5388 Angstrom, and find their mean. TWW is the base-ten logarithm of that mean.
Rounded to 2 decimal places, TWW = 1.04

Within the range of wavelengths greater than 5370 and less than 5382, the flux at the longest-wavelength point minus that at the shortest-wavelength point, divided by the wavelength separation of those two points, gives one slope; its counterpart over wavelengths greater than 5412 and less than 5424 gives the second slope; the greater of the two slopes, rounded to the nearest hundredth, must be 0.10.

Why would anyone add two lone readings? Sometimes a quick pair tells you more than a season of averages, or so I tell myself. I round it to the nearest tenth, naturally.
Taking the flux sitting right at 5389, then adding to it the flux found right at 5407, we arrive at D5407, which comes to 21.7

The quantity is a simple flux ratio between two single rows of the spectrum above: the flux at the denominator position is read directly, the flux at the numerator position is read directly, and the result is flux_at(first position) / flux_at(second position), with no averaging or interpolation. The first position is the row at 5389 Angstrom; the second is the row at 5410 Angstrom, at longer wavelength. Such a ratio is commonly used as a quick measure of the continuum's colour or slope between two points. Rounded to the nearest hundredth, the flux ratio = 1.08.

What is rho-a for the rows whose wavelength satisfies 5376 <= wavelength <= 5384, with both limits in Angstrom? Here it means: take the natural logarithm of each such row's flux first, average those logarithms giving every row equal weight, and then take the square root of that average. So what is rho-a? 1.544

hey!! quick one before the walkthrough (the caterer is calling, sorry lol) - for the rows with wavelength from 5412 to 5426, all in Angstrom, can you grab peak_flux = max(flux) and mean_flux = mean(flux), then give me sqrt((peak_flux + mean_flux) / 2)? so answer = 3.18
